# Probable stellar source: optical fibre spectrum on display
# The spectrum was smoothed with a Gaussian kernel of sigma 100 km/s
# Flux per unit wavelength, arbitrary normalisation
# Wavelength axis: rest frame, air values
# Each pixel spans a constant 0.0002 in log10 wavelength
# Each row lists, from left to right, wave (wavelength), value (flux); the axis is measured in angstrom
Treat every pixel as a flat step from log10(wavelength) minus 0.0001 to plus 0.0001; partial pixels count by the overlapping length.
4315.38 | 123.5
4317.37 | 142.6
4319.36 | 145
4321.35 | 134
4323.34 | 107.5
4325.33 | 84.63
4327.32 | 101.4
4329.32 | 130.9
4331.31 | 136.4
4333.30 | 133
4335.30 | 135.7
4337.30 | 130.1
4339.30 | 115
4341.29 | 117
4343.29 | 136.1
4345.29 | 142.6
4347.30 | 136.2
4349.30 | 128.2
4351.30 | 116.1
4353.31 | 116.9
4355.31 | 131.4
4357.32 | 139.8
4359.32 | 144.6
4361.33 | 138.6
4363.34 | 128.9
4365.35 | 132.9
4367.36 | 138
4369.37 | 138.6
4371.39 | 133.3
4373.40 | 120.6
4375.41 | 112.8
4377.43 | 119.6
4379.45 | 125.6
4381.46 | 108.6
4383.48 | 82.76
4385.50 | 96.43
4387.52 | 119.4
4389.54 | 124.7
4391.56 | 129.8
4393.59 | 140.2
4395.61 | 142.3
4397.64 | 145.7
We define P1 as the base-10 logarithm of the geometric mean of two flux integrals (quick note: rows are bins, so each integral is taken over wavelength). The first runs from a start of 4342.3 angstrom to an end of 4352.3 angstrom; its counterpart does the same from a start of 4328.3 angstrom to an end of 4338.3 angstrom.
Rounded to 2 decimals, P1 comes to 3.12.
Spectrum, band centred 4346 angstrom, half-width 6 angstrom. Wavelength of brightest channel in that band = 4345.29 angstrom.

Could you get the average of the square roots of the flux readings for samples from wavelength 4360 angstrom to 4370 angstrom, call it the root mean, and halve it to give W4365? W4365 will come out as 5.82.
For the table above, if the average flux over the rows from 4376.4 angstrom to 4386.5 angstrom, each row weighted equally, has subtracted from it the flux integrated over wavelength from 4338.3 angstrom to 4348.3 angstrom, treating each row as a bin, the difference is -1187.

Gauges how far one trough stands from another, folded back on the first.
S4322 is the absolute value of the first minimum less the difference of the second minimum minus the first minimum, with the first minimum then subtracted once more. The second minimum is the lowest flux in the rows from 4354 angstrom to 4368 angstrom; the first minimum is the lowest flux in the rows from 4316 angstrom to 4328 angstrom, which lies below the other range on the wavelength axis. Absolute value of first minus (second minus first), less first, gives -44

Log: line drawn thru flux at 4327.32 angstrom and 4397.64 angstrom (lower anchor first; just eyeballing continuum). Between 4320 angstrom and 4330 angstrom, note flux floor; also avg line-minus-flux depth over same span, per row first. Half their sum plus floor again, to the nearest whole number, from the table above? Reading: 121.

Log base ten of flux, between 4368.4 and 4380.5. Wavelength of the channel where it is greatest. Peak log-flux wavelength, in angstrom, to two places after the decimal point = 4369.37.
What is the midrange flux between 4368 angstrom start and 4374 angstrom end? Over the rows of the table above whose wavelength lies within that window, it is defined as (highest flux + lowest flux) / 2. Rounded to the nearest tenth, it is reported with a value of 129.6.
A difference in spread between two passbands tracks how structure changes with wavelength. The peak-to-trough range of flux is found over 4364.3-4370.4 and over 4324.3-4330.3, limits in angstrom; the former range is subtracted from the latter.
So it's 41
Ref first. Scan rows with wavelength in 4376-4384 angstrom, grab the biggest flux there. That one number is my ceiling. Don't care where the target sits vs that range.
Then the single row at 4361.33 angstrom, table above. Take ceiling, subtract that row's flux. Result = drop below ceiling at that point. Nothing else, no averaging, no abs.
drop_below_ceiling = -13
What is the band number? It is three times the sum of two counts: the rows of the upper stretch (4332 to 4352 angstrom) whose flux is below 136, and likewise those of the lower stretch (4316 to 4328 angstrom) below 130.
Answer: 30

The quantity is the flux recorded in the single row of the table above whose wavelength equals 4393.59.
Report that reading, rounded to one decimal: 140.2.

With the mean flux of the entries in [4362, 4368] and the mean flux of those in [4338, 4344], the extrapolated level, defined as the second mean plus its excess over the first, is 112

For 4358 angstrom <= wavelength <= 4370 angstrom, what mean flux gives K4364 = 137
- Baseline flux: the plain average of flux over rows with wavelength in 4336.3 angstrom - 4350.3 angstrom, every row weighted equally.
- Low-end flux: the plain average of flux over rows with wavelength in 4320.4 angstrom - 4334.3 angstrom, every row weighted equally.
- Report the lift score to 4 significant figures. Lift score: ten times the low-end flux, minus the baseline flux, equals 1053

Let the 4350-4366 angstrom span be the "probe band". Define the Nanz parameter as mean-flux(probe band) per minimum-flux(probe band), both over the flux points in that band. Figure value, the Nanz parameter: 1.13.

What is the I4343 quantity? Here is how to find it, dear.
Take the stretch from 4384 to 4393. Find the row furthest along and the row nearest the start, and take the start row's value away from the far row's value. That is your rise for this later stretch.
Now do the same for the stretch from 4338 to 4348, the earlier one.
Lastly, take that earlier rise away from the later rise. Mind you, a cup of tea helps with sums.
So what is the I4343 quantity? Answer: 12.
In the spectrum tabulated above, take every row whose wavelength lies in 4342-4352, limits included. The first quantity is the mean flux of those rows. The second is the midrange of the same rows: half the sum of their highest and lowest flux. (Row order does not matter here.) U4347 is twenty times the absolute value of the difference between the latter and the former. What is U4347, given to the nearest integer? 50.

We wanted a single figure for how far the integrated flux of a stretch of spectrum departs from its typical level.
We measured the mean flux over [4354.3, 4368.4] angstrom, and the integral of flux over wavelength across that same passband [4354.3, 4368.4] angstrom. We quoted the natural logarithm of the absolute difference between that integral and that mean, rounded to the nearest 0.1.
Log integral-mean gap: 7.5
